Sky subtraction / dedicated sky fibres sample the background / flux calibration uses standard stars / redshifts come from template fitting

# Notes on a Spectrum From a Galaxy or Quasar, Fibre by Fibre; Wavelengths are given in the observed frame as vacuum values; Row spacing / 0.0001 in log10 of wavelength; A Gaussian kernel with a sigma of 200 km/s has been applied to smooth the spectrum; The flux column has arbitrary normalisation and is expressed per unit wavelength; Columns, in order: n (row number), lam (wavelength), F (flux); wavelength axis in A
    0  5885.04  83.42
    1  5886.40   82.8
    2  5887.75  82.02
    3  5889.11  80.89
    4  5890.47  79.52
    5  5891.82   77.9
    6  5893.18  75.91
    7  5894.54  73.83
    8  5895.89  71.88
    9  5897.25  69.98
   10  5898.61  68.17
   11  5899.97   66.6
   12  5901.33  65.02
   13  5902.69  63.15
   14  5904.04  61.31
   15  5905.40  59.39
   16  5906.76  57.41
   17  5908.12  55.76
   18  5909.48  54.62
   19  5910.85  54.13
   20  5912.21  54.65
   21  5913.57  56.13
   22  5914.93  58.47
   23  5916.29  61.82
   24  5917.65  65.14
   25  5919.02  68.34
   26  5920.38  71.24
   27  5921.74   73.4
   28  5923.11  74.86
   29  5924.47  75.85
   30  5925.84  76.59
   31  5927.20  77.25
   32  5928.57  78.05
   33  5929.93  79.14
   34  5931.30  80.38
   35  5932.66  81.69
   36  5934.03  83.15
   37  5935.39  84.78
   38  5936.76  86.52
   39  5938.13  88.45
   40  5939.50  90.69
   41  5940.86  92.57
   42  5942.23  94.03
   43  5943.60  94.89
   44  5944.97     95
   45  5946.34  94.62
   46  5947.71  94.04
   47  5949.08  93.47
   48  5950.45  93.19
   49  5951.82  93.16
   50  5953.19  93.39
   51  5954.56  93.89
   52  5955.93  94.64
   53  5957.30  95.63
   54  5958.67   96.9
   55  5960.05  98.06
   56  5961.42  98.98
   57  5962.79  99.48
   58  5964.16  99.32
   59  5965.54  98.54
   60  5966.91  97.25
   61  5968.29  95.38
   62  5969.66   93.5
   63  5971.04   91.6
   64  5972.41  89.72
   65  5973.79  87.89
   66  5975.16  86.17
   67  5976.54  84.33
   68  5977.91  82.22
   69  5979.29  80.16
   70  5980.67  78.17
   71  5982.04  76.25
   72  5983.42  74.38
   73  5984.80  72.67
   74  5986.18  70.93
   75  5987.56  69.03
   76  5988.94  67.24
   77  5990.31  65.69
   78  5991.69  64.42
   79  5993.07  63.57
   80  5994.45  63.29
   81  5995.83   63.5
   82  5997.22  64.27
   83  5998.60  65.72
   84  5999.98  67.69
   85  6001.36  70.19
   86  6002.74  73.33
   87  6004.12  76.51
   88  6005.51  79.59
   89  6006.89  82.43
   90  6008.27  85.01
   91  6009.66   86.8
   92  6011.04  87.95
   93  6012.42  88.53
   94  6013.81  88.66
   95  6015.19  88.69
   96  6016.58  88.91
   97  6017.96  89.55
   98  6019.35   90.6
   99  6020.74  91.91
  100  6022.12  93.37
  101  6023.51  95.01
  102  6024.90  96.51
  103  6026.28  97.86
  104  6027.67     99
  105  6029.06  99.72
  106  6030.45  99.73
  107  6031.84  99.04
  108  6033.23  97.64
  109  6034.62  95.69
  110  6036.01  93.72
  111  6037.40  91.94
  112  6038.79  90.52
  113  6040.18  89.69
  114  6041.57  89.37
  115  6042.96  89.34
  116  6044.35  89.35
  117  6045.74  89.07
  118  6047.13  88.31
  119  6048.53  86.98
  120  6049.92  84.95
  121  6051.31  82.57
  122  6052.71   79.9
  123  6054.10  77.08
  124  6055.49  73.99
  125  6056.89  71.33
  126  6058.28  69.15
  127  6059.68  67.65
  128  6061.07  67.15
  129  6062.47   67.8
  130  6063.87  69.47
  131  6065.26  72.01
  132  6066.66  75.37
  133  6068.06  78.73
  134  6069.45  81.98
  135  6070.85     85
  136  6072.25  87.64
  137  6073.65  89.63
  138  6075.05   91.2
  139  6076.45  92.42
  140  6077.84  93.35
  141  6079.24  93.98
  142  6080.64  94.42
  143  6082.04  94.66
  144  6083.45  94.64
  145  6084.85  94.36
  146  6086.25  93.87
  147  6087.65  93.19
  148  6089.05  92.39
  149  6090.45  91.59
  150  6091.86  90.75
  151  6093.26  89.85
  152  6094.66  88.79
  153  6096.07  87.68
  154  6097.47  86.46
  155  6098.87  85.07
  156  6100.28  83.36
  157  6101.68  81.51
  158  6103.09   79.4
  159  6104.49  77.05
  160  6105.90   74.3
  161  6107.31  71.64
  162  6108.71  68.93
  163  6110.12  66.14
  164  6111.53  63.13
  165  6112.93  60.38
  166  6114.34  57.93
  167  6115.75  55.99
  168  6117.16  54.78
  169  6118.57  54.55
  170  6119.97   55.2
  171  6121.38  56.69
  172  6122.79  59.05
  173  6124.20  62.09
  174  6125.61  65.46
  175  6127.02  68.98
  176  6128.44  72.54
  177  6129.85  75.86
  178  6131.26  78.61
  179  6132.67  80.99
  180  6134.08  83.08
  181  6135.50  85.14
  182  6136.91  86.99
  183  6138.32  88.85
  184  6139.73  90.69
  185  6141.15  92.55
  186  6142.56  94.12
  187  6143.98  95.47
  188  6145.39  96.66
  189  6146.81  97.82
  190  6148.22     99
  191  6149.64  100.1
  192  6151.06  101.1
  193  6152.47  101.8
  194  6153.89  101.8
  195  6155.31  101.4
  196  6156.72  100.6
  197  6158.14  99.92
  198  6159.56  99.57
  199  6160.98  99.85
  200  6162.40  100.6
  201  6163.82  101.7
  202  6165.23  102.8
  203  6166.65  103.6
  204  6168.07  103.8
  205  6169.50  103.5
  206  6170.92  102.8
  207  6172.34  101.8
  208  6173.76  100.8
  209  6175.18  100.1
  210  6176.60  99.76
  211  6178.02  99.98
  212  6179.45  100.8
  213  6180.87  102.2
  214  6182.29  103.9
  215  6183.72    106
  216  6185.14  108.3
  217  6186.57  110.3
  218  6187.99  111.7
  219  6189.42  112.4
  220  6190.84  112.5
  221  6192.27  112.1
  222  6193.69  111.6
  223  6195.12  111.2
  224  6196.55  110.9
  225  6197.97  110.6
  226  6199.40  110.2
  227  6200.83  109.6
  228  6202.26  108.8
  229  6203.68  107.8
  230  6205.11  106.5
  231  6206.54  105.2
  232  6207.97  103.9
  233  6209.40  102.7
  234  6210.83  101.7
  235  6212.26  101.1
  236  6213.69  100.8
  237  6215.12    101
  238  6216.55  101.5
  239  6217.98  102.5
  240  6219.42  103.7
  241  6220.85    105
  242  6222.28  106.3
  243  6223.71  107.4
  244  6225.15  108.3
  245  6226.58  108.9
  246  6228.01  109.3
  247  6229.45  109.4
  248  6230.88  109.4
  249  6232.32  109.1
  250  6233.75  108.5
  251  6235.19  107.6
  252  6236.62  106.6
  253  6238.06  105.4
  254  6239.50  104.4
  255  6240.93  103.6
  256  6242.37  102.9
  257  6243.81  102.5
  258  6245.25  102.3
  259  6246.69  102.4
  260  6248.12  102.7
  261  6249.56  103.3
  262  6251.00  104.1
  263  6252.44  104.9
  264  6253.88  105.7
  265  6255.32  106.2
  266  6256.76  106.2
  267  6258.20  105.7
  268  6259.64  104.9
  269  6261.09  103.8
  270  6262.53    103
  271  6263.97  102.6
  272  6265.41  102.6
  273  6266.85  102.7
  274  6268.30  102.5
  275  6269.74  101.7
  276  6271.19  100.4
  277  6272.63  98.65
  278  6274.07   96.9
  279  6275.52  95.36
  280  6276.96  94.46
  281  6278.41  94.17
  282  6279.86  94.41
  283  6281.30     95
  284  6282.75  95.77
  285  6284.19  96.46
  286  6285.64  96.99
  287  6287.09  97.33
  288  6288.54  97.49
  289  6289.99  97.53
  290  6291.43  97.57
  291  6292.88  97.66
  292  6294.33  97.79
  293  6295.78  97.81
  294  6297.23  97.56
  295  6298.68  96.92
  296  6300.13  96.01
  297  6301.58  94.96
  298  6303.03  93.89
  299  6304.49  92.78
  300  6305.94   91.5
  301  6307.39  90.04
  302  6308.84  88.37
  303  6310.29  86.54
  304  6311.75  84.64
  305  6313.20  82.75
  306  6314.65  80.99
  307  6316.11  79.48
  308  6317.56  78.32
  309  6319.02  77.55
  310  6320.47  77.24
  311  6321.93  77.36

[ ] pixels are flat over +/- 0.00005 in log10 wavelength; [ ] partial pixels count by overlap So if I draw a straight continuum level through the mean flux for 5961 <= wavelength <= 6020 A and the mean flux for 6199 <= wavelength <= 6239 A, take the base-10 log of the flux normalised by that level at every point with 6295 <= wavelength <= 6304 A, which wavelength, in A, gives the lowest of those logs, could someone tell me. 6303.03 A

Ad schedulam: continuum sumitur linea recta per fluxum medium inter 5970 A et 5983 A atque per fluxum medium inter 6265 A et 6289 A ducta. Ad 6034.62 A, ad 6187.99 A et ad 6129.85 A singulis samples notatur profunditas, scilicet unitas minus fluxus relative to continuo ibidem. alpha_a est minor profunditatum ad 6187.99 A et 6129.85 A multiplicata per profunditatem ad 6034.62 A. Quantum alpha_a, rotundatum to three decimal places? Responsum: 0.020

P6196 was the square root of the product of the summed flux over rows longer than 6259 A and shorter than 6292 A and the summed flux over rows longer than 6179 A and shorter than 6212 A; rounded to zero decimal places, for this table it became 2374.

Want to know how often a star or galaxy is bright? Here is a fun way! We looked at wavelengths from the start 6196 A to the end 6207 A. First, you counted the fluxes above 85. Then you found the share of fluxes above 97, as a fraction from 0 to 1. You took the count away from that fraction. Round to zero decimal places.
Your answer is -7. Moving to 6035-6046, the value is -8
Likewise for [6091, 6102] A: -6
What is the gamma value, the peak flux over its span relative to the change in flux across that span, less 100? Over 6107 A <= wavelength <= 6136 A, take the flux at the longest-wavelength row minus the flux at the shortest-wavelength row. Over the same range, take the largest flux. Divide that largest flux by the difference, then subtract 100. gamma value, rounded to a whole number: -94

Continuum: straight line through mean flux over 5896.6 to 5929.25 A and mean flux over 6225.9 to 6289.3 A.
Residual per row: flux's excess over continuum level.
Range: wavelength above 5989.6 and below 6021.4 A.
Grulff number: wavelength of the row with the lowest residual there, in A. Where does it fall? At 5994.45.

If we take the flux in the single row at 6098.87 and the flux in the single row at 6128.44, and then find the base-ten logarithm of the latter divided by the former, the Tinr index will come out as -0.069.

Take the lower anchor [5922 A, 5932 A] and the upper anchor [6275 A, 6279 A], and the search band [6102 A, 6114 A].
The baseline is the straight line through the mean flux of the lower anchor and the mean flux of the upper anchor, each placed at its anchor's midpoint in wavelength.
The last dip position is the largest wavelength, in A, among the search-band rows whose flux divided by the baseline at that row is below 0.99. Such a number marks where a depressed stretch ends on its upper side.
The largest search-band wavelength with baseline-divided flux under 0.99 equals 6112.93 A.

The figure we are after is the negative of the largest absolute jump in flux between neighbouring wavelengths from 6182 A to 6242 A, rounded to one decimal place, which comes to -2.3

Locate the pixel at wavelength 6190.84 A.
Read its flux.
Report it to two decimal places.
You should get 112.50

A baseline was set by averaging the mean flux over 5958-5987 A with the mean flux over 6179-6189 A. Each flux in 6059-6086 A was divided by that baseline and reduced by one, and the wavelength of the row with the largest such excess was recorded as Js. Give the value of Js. 6082.04 A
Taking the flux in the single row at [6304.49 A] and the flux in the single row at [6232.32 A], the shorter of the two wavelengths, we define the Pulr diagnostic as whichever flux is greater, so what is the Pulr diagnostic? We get 109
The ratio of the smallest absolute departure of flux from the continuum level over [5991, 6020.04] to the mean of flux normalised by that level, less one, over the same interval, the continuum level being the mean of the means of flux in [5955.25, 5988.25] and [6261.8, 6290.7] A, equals -15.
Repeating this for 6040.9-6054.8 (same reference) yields -47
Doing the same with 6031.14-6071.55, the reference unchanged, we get -5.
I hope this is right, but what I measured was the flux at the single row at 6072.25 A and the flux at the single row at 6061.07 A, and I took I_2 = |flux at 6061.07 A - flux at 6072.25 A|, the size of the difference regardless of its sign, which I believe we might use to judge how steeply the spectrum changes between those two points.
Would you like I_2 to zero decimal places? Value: 20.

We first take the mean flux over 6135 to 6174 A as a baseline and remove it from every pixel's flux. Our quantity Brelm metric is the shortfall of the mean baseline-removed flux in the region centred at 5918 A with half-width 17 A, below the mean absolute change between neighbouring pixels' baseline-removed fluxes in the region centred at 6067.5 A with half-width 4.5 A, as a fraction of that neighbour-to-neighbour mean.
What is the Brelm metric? 11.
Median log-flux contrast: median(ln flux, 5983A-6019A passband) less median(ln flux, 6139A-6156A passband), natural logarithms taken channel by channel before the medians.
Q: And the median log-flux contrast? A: -0.3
